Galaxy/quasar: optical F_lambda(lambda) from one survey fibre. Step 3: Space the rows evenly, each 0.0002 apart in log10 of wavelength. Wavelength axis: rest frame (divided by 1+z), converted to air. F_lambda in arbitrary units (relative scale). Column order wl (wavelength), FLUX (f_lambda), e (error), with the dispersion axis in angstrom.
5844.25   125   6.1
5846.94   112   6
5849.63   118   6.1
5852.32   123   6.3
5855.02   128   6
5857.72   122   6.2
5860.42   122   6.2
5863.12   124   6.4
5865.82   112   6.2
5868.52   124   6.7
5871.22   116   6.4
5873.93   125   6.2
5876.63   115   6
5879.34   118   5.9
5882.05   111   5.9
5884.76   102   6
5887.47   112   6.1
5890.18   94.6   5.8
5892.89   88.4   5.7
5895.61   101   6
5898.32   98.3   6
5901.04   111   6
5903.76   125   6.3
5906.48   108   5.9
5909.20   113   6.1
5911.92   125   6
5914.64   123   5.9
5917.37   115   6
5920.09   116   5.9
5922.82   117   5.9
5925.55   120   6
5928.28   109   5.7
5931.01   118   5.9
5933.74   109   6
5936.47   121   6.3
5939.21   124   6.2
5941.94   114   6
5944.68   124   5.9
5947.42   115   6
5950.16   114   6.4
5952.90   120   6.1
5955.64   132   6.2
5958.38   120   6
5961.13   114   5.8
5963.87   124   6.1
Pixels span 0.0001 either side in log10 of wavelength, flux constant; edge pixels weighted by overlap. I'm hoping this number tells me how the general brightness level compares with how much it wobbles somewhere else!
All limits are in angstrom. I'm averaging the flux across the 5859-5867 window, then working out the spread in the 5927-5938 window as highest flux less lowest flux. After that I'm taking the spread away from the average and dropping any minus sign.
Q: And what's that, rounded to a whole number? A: 107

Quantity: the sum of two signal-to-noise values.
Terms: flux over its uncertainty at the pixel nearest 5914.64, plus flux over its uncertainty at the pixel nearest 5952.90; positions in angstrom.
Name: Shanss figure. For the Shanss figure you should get 40.5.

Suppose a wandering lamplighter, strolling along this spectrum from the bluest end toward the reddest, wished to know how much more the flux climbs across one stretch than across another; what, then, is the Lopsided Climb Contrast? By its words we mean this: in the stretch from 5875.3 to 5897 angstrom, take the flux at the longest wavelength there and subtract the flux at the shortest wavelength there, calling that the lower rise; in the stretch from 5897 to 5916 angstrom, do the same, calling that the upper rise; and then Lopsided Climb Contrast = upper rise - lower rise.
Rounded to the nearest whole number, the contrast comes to 39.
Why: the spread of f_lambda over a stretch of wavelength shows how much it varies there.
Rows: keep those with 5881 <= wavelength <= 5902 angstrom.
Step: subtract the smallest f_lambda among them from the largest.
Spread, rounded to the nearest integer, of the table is 24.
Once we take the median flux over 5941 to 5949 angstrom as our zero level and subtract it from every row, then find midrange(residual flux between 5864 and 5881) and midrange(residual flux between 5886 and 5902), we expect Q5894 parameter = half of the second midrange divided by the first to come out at -2.1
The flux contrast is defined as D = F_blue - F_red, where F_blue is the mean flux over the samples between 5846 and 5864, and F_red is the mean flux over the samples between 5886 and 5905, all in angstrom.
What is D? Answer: 17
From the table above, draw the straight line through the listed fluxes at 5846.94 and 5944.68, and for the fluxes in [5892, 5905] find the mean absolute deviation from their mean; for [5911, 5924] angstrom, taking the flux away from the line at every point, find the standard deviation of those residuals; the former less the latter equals 6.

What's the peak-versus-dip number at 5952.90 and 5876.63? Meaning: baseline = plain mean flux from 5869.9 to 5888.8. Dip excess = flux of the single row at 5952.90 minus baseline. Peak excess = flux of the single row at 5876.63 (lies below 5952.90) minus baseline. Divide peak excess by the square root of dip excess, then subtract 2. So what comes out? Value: -1.6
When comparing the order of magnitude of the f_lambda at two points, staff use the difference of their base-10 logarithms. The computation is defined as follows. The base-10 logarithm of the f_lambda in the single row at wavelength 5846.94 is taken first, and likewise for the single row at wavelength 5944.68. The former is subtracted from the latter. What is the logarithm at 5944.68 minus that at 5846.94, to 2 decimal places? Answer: 0.04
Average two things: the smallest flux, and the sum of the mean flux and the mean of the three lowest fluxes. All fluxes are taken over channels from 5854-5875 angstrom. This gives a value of 175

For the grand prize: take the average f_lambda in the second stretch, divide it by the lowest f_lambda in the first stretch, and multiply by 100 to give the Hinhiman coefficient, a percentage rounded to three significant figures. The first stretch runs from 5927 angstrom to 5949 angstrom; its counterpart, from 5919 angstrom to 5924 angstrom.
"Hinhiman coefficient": 107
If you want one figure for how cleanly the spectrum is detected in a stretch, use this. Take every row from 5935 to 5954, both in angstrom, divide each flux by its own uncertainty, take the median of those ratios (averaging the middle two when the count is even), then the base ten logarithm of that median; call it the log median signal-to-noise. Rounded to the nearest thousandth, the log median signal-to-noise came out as 1.283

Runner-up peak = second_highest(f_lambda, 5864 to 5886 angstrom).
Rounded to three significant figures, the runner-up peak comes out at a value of 124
